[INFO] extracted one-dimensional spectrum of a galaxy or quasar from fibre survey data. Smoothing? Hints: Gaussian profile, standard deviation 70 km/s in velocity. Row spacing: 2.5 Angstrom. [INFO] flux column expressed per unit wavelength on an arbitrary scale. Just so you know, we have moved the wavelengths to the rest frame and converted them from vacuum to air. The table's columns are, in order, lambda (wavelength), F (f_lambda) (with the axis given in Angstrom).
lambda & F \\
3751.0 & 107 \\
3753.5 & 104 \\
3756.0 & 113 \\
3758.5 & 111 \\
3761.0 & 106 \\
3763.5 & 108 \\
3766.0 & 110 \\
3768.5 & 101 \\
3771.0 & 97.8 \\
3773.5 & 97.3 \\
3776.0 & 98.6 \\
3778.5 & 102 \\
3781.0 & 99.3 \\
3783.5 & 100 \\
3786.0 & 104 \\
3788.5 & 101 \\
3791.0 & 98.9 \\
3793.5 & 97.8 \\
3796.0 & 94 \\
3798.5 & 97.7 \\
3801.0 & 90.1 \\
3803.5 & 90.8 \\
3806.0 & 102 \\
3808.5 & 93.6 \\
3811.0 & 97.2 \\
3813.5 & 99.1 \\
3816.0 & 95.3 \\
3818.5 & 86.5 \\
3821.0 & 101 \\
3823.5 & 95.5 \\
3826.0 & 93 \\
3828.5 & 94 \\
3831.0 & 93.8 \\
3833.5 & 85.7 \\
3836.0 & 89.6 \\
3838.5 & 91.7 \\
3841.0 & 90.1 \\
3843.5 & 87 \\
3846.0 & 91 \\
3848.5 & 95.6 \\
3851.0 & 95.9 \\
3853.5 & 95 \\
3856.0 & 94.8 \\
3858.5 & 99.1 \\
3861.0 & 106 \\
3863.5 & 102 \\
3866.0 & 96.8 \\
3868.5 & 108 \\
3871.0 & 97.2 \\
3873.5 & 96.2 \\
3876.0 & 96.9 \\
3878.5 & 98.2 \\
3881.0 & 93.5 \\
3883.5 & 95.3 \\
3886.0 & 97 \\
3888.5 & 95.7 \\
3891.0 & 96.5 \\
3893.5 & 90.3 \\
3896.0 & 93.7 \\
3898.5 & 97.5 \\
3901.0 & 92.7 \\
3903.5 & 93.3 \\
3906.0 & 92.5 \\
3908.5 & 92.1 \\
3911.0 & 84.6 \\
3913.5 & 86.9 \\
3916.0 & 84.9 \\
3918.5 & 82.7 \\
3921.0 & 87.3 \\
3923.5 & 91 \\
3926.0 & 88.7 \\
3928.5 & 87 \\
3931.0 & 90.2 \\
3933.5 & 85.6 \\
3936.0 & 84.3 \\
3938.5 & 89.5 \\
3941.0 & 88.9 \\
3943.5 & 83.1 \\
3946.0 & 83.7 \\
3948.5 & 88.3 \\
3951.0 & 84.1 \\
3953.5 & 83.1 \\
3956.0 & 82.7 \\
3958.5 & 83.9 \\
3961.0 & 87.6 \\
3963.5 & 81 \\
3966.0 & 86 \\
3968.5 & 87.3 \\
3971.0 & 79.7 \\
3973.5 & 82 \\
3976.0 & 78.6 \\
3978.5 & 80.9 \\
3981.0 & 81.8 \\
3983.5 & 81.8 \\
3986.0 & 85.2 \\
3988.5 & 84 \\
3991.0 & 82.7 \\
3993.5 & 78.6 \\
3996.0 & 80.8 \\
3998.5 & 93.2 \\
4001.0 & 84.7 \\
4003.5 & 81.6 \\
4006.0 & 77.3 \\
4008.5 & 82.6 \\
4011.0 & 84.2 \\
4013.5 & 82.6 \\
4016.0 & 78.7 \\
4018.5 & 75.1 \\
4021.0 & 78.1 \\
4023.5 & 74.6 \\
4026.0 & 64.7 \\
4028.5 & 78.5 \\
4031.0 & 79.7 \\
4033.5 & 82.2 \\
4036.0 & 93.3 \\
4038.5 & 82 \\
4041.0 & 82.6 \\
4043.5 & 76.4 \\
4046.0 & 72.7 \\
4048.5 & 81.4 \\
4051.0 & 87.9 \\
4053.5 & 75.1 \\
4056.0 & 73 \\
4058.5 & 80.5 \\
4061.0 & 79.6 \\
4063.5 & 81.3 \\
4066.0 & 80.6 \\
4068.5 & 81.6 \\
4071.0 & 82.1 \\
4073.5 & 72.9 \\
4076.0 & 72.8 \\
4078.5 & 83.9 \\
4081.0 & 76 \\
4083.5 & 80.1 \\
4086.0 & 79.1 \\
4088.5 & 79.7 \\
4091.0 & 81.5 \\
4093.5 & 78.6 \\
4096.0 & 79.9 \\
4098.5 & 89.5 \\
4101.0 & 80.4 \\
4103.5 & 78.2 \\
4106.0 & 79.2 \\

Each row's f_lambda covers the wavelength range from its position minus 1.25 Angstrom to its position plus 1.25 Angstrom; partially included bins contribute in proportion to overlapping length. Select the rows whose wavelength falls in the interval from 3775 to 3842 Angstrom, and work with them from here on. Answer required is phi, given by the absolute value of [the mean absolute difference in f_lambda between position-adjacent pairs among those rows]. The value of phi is 4.2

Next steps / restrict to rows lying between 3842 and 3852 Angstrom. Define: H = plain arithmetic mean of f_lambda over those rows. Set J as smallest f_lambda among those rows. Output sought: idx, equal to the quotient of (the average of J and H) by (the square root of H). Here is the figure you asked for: 9.3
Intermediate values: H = 92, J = 87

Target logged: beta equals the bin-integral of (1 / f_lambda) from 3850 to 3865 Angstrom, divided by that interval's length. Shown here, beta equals 0.0101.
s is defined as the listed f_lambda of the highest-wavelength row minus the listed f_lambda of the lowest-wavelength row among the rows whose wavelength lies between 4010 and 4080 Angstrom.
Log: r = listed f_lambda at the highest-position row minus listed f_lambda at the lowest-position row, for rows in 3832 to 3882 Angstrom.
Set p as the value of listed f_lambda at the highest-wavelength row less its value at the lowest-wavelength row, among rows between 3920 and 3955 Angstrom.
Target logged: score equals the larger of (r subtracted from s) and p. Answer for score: -4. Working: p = -4.2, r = 8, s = 0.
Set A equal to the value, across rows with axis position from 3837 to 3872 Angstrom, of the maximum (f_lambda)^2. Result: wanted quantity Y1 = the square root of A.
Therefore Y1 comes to 108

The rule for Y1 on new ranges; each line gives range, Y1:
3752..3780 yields 113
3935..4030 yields 93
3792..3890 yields 108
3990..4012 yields 93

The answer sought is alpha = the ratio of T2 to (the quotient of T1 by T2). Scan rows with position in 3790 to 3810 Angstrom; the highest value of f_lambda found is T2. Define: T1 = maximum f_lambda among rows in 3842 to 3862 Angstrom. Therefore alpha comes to 98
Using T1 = 106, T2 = 102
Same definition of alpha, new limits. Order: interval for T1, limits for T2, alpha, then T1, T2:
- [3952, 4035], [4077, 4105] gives 86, 93.2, 89.5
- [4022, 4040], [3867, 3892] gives 125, 93.3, 108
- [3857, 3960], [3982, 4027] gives 80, 108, 93.2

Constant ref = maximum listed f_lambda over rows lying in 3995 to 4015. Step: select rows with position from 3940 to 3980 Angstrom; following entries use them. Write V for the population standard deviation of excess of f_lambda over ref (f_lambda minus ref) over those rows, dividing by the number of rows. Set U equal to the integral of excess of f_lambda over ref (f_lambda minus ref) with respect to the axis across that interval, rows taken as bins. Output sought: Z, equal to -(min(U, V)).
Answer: 378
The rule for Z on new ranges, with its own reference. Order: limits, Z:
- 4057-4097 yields 554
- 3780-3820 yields -5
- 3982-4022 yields 449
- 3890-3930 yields 125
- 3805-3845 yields -5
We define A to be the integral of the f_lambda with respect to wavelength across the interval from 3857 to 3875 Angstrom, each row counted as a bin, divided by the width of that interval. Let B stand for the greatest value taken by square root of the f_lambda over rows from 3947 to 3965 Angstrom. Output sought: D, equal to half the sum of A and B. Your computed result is 55.0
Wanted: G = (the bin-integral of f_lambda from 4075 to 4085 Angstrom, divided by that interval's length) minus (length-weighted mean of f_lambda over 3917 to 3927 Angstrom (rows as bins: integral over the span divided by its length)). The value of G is -9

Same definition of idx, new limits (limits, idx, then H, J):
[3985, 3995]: 8.9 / 83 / 78.6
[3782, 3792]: 9.9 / 101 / 98.9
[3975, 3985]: 8.9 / 81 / 78.6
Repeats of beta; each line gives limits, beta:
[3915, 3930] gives 0.0115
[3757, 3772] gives 0.0095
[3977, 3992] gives 0.0121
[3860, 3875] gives 0.0099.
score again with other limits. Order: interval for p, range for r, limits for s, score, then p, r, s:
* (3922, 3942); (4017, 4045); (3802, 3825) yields 3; -2.1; 1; 5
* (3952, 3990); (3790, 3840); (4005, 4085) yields 10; 0.9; -7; 3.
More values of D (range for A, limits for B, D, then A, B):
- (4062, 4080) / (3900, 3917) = 44.5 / 79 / 9.7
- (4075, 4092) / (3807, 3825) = 44.6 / 79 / 10.0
